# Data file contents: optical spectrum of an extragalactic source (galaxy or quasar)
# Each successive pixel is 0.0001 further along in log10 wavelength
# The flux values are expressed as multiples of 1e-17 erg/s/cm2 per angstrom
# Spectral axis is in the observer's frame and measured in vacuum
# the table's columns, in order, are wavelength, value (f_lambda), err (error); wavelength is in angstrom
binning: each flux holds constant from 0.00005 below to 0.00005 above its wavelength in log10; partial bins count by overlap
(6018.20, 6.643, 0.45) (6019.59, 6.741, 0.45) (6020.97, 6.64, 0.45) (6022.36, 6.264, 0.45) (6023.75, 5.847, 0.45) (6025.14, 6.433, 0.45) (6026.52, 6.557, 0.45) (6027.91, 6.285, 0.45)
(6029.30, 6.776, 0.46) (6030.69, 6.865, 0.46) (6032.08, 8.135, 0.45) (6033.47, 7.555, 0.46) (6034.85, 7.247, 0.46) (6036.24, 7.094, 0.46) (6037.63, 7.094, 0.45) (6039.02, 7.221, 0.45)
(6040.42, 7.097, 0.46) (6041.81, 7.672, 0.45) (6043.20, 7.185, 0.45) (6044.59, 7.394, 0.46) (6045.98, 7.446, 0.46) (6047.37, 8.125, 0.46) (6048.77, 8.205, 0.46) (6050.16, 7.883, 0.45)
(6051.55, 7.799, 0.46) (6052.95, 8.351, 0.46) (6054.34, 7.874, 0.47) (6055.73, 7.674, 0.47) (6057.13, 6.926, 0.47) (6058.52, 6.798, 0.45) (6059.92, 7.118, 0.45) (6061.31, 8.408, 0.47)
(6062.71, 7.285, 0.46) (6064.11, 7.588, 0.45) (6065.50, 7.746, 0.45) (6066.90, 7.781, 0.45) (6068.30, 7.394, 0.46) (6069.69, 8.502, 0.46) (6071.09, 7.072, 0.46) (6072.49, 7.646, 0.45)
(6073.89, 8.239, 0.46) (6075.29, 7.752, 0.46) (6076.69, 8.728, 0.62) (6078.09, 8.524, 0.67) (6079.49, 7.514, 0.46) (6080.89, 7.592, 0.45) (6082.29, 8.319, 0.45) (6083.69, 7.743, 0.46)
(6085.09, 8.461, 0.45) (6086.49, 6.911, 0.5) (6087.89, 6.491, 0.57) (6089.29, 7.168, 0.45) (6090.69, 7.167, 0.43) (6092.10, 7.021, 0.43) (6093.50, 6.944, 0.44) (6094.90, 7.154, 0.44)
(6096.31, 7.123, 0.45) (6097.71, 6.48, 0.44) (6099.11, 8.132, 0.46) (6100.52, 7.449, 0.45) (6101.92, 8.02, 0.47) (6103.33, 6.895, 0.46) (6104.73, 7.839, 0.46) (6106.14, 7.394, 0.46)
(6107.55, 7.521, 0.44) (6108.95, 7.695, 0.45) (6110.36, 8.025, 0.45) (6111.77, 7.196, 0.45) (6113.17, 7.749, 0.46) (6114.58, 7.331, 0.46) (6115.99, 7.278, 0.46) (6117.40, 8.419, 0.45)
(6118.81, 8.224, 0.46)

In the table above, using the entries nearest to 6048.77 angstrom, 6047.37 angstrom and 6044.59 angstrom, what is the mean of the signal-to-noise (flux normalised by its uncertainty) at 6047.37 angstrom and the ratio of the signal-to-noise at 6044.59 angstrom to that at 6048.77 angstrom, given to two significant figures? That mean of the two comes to 9.3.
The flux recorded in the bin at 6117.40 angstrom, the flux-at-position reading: 8.419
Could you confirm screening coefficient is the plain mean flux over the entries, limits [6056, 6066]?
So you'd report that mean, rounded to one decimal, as 7.4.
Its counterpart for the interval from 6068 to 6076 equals 7.8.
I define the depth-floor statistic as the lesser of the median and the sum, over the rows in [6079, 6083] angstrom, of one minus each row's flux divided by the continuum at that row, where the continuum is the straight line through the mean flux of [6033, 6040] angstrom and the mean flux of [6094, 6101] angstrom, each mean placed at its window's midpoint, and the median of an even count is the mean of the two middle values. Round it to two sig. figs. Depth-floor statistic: -0.23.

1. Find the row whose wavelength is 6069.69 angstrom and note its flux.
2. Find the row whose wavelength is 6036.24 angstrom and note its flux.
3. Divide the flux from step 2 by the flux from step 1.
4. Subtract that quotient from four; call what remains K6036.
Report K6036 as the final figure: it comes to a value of 3.17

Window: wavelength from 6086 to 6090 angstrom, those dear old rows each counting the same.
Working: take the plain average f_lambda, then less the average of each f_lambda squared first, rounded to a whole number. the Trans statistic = -40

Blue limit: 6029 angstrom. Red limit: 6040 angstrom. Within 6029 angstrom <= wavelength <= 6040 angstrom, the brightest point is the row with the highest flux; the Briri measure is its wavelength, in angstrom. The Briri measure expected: 6032.08 angstrom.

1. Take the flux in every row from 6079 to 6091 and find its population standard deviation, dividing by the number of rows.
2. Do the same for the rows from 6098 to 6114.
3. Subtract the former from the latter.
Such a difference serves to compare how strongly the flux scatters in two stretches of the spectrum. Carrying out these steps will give -0.24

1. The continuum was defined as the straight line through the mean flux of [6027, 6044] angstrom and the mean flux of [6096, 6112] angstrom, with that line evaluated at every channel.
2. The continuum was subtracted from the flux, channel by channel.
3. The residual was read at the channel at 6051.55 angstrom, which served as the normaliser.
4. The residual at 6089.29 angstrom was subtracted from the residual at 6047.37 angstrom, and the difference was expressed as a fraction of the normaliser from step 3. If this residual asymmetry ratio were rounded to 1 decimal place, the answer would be 2.1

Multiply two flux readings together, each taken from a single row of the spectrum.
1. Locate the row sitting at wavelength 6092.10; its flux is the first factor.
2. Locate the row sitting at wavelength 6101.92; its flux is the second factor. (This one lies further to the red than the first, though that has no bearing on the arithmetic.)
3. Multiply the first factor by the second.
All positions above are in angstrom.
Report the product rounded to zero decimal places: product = 56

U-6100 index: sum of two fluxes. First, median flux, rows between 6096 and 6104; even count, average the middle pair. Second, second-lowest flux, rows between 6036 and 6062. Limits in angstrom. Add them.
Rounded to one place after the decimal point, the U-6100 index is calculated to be 14.2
